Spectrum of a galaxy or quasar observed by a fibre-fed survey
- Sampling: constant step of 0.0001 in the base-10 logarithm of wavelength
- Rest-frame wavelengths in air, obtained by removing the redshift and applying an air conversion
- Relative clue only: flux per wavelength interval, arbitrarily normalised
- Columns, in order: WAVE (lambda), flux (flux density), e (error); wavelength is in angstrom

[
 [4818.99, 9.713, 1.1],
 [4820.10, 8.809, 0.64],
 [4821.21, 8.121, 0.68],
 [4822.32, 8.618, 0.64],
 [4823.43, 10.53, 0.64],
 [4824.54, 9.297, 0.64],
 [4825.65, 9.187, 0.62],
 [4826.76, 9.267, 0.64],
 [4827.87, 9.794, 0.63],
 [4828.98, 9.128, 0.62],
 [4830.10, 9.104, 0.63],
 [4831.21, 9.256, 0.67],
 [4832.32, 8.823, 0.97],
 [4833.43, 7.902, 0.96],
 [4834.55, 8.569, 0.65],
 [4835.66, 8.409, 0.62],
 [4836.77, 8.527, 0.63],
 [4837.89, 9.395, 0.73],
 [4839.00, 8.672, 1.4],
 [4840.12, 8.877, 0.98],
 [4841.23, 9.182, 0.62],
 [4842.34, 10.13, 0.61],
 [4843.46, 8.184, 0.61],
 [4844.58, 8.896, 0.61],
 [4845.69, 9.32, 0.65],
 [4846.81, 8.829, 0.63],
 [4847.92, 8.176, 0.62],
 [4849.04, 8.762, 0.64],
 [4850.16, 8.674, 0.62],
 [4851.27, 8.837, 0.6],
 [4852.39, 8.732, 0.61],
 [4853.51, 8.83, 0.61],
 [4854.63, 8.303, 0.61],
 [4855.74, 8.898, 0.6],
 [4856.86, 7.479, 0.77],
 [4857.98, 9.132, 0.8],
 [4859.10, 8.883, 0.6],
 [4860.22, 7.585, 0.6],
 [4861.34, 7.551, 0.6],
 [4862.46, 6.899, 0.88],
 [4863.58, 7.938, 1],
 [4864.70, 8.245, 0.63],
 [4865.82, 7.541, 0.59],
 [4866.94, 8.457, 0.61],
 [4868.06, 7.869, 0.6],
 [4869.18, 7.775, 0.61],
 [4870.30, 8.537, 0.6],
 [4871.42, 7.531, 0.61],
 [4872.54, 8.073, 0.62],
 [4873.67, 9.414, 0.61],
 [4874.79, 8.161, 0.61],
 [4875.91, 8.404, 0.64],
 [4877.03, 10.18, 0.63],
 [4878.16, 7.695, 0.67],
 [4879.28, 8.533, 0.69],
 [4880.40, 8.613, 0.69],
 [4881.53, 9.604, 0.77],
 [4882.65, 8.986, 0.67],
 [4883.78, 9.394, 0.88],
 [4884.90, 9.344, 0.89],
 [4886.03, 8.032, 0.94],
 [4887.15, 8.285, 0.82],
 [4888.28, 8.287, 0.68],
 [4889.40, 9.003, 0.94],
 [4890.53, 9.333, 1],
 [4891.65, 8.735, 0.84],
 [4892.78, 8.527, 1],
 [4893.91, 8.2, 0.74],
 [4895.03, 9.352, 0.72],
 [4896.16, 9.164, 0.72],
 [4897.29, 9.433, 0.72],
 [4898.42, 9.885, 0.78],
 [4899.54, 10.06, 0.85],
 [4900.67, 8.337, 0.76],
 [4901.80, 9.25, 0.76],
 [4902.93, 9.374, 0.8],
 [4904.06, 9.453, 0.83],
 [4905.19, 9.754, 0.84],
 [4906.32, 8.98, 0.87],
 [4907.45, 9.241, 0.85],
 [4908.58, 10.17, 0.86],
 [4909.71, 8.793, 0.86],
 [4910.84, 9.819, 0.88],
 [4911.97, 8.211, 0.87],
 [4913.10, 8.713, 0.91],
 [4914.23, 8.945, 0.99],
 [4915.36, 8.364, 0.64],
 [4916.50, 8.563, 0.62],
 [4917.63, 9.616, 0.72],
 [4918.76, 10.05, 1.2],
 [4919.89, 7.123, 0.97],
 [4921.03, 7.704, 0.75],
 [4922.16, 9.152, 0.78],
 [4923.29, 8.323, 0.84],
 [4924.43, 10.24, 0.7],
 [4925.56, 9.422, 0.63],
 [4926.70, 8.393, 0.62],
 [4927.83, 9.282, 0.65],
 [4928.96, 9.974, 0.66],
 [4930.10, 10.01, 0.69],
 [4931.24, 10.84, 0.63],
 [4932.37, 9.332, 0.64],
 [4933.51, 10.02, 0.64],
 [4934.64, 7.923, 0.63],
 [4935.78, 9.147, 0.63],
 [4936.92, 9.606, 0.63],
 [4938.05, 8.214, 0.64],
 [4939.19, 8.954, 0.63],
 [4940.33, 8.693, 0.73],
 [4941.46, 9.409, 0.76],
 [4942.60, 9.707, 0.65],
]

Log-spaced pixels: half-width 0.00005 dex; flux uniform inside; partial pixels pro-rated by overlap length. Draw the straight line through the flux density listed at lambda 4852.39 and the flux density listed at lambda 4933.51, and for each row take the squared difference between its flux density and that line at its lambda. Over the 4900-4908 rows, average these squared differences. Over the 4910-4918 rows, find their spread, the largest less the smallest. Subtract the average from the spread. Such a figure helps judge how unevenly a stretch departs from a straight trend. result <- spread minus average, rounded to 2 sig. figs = 1.8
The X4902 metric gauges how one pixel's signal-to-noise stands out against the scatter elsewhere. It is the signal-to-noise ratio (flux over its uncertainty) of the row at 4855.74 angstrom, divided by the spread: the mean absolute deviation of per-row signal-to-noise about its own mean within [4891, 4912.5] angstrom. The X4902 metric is 15.9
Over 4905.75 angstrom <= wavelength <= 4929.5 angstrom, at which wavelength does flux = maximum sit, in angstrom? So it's 4924.43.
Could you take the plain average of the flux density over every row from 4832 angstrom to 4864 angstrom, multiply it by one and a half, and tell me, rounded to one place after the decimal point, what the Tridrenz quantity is 12.8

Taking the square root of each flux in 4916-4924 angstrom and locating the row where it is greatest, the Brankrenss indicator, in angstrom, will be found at 4918.76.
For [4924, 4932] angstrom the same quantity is 4931.24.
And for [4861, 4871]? 4870.30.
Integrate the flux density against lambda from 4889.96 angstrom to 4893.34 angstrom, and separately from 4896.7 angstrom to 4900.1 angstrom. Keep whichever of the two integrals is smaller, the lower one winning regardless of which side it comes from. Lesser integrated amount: 30.0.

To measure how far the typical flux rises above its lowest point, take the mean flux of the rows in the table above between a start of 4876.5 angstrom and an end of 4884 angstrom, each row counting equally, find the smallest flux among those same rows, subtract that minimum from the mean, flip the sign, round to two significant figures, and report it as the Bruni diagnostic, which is -1.3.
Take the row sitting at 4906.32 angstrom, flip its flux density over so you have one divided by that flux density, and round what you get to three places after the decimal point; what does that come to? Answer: 0.111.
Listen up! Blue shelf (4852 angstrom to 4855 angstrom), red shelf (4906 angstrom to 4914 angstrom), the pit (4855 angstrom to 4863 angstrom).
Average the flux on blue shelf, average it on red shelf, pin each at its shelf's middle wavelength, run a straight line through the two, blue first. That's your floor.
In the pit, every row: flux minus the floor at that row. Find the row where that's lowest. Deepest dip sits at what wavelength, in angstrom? 4862.46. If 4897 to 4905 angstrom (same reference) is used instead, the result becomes 4900.67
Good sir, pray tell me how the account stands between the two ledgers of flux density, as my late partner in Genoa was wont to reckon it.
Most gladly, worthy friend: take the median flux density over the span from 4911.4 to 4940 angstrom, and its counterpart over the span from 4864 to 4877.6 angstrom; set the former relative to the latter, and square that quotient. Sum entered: 1.24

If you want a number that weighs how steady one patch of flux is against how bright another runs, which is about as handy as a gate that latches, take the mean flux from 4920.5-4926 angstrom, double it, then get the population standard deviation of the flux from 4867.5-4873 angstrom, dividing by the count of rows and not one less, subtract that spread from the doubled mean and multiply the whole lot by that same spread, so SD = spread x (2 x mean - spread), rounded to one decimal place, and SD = 6.0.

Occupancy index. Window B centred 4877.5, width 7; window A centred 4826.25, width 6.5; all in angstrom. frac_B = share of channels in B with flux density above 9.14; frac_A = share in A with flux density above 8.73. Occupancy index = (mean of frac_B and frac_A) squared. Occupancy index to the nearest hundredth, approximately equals 0.34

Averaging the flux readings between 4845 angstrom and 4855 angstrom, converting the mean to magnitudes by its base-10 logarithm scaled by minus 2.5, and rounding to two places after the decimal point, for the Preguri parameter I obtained -2.35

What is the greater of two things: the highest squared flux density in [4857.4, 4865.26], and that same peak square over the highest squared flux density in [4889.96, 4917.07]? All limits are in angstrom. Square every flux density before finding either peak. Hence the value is 83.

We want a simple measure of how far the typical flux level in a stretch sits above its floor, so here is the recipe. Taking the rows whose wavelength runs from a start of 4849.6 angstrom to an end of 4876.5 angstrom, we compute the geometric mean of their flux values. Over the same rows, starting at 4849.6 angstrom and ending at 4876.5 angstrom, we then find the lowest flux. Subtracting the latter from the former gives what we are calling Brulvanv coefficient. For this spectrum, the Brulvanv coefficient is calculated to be 1.3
